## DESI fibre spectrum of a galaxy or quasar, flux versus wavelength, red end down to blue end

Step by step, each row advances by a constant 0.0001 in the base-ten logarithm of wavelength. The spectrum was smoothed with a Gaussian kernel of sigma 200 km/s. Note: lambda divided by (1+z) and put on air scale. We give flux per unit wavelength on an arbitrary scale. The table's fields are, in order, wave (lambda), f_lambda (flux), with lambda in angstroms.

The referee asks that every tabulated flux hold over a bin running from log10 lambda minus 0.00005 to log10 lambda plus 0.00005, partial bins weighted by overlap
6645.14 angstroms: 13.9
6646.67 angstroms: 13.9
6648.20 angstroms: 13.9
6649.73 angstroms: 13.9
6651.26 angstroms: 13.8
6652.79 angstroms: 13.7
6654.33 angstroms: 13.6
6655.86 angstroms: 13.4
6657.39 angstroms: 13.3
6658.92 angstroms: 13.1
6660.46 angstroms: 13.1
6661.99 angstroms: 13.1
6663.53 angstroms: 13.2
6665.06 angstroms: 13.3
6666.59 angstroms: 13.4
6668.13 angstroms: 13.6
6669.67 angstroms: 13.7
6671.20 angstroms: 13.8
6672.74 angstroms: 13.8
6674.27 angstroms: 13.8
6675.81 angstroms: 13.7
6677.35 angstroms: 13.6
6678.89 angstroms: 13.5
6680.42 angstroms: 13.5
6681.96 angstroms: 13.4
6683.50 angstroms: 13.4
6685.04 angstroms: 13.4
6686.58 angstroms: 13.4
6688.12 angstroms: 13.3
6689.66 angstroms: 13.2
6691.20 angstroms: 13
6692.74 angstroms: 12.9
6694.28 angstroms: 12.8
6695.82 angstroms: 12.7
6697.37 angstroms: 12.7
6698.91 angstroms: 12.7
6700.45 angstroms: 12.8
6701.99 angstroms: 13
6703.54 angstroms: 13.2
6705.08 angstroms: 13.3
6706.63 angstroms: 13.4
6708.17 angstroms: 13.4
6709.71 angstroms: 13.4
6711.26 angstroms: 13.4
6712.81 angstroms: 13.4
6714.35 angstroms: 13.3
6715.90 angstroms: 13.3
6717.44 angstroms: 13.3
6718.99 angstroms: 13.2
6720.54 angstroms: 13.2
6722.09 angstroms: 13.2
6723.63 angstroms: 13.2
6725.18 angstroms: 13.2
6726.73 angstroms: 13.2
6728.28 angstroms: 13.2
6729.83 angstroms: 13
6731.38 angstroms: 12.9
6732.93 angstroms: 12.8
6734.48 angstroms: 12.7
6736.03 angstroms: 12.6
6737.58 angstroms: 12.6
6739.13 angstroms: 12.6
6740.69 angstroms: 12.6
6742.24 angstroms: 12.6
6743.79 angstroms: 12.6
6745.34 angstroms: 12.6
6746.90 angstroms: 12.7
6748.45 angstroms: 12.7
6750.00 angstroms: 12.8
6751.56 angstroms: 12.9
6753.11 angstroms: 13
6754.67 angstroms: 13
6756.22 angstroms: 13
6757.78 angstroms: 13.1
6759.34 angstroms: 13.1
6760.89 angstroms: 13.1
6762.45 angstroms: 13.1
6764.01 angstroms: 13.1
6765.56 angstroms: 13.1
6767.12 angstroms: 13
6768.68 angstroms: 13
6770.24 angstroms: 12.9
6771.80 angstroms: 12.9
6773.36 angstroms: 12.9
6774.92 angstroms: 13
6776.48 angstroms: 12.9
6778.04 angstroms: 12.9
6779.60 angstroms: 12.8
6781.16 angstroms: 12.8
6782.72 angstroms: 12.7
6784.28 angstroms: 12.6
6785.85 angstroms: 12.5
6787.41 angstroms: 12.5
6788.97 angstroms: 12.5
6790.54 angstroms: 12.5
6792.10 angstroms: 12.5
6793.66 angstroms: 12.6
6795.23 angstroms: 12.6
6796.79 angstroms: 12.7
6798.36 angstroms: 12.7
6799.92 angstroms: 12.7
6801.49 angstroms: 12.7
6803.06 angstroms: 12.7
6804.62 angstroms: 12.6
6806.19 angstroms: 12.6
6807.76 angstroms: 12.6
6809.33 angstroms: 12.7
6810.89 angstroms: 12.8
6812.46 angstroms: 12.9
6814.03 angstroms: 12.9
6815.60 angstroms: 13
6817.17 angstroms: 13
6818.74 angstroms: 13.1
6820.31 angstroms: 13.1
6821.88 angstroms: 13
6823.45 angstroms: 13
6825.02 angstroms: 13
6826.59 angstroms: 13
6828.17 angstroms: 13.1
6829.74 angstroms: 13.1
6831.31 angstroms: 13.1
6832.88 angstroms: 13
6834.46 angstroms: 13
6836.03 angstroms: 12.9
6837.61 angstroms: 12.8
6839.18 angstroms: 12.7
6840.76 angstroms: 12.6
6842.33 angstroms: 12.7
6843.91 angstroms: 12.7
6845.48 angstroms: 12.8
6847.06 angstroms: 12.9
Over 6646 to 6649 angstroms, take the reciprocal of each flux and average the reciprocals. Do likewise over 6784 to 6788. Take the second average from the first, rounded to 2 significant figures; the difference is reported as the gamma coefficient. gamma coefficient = -0.0078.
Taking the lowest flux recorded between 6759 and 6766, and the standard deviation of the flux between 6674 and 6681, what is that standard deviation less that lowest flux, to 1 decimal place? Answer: -13.0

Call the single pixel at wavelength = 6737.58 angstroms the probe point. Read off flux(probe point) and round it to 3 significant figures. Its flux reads 12.6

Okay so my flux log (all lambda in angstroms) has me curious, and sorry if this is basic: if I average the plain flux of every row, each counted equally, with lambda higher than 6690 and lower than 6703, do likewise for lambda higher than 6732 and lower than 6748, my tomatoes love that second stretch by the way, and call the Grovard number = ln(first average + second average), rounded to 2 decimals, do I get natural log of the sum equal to 3.24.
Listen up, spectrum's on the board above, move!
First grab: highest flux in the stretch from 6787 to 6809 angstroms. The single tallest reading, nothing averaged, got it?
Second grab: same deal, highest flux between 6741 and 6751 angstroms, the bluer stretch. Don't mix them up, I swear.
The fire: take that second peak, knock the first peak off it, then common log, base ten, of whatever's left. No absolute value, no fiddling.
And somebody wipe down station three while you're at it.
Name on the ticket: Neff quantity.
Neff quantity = -1.0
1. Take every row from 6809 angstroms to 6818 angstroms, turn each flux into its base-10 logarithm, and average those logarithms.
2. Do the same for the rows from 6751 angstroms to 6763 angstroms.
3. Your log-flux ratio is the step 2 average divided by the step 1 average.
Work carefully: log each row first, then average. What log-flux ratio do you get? 1.00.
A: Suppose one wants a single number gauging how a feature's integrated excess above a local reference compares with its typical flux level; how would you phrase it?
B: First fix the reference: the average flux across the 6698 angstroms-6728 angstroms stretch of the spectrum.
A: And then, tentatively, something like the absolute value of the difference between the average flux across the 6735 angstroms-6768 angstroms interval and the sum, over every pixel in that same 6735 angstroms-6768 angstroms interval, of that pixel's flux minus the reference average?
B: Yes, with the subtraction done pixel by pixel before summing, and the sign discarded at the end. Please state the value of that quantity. 20.5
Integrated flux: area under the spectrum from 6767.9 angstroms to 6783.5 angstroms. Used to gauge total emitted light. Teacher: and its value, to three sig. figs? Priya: 201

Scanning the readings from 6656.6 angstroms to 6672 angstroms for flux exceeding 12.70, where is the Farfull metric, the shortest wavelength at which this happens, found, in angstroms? 6657.39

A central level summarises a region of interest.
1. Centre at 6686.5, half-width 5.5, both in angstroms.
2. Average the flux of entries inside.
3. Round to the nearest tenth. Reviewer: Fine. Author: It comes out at 13.3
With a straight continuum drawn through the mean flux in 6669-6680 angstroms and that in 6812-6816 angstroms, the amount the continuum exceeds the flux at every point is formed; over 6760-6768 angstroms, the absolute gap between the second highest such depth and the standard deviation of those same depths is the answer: 0.1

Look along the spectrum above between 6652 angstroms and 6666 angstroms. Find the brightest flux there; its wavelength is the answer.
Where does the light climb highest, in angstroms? 6652.79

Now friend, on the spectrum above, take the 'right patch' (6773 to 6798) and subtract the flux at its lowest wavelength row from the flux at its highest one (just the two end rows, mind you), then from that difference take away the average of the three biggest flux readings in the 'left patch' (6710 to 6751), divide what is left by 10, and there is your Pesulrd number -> -1.357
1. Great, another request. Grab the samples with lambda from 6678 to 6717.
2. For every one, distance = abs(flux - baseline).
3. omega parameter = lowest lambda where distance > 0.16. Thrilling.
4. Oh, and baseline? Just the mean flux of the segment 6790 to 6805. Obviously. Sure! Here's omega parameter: 6678.89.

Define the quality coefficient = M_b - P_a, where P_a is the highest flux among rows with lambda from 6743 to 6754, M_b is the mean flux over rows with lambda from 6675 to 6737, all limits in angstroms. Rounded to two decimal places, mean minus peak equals 0.17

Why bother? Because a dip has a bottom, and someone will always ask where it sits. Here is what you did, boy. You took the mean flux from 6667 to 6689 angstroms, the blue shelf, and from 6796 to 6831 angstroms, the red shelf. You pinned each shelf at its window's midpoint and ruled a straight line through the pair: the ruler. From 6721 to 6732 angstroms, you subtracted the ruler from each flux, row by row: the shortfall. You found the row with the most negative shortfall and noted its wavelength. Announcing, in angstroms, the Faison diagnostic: 6731.38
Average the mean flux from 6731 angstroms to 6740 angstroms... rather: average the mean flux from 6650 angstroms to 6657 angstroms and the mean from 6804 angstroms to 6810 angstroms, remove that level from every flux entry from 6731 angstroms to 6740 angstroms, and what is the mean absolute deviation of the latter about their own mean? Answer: 0.100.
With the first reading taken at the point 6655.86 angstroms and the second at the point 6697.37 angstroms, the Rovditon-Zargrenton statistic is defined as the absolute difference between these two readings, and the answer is 0.7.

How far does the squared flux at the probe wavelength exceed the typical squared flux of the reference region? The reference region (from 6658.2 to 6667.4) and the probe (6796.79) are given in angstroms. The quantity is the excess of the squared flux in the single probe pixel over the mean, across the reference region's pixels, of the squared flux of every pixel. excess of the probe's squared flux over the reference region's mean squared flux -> -13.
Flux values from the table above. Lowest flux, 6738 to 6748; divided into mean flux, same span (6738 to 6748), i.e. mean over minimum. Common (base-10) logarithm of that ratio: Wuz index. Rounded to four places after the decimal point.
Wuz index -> 0.0006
